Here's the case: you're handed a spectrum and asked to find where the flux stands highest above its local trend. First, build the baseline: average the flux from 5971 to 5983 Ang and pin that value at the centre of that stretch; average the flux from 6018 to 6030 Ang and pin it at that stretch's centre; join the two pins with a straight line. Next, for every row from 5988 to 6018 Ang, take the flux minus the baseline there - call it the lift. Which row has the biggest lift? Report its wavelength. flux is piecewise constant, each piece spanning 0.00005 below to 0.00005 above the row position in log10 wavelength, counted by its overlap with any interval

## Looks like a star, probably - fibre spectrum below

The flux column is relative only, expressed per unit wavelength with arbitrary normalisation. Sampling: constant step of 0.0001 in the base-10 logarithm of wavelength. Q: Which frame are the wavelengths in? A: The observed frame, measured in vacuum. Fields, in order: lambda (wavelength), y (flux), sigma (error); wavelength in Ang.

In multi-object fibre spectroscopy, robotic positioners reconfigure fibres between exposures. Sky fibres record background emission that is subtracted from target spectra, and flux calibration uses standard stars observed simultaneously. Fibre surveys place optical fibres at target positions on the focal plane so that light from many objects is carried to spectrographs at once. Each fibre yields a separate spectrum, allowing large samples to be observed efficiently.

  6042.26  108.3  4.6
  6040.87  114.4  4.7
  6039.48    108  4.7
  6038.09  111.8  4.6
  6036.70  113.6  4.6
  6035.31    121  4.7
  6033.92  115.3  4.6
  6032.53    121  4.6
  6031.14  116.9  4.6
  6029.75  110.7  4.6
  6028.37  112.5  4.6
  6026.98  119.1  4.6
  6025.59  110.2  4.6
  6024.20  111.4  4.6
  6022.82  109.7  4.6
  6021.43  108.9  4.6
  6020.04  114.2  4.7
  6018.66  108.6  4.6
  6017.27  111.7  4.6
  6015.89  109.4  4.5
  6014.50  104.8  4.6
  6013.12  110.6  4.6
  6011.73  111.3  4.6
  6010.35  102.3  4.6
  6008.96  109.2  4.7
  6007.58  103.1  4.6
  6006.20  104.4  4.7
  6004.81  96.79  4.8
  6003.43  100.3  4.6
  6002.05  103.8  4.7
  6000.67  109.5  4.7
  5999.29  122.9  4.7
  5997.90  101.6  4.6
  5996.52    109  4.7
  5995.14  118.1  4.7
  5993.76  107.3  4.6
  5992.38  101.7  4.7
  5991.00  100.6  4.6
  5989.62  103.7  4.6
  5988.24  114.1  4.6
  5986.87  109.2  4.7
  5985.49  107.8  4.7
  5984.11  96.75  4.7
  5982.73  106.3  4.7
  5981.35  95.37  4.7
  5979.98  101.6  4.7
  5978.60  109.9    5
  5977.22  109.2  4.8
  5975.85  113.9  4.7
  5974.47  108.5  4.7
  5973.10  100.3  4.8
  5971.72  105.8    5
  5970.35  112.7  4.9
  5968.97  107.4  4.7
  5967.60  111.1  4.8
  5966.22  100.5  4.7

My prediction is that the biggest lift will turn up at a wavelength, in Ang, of 5999.29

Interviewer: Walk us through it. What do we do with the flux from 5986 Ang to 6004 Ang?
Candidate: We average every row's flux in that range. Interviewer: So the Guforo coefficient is 108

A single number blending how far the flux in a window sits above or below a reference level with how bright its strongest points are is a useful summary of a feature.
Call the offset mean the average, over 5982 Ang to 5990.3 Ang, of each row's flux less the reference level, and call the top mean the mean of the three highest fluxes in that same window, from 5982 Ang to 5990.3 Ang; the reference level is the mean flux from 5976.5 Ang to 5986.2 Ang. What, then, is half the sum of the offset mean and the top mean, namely 56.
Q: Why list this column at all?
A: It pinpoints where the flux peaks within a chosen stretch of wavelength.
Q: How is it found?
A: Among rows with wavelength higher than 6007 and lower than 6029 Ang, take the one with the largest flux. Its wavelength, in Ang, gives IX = 6026.98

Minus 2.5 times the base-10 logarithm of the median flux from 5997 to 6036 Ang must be -5.10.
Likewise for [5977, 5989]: -5.08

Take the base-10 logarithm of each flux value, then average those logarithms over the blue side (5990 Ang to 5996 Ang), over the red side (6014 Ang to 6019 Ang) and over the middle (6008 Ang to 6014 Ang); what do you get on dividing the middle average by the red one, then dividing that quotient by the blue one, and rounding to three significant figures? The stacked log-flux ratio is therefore 0.493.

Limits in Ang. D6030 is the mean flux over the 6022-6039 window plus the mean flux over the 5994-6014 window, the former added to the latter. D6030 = 222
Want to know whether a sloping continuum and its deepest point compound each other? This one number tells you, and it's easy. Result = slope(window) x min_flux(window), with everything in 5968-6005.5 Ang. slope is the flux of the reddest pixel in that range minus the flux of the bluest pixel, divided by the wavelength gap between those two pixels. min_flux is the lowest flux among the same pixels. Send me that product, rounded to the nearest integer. -28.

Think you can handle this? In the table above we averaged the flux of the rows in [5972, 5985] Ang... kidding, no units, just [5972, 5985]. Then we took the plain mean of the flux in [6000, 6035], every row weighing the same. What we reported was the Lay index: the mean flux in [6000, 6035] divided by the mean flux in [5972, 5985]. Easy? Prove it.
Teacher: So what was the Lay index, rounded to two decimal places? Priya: 1.05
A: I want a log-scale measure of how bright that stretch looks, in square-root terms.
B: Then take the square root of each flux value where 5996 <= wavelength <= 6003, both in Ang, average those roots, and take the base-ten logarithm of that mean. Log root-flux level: 1.02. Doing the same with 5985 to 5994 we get 1.01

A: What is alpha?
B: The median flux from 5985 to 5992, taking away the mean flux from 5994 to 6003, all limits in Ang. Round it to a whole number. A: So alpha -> -3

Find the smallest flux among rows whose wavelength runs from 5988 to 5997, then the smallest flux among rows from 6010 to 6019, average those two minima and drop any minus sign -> 101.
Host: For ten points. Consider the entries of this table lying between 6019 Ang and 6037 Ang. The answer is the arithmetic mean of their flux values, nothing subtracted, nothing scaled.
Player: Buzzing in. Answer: 114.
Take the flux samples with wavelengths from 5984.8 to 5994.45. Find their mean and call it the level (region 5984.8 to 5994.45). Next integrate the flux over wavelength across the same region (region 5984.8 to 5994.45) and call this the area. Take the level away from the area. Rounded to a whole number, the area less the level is 920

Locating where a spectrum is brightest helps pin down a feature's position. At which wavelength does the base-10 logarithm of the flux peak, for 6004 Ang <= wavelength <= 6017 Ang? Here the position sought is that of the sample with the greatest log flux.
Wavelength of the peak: 6011.73 Ang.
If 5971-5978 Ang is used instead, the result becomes 5975.85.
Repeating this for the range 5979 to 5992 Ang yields 5988.24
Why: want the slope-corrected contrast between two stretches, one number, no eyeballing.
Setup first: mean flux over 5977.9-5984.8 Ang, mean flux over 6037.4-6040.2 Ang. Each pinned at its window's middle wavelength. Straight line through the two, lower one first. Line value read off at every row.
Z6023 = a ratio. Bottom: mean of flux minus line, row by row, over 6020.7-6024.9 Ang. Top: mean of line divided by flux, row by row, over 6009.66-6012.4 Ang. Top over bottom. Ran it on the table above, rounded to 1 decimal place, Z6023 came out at 0.4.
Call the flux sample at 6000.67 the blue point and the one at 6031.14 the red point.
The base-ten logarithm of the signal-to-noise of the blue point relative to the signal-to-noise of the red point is -0.038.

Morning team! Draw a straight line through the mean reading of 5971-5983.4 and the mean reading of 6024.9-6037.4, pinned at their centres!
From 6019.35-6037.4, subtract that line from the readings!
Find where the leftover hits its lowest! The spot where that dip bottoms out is 6021.43 Ang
